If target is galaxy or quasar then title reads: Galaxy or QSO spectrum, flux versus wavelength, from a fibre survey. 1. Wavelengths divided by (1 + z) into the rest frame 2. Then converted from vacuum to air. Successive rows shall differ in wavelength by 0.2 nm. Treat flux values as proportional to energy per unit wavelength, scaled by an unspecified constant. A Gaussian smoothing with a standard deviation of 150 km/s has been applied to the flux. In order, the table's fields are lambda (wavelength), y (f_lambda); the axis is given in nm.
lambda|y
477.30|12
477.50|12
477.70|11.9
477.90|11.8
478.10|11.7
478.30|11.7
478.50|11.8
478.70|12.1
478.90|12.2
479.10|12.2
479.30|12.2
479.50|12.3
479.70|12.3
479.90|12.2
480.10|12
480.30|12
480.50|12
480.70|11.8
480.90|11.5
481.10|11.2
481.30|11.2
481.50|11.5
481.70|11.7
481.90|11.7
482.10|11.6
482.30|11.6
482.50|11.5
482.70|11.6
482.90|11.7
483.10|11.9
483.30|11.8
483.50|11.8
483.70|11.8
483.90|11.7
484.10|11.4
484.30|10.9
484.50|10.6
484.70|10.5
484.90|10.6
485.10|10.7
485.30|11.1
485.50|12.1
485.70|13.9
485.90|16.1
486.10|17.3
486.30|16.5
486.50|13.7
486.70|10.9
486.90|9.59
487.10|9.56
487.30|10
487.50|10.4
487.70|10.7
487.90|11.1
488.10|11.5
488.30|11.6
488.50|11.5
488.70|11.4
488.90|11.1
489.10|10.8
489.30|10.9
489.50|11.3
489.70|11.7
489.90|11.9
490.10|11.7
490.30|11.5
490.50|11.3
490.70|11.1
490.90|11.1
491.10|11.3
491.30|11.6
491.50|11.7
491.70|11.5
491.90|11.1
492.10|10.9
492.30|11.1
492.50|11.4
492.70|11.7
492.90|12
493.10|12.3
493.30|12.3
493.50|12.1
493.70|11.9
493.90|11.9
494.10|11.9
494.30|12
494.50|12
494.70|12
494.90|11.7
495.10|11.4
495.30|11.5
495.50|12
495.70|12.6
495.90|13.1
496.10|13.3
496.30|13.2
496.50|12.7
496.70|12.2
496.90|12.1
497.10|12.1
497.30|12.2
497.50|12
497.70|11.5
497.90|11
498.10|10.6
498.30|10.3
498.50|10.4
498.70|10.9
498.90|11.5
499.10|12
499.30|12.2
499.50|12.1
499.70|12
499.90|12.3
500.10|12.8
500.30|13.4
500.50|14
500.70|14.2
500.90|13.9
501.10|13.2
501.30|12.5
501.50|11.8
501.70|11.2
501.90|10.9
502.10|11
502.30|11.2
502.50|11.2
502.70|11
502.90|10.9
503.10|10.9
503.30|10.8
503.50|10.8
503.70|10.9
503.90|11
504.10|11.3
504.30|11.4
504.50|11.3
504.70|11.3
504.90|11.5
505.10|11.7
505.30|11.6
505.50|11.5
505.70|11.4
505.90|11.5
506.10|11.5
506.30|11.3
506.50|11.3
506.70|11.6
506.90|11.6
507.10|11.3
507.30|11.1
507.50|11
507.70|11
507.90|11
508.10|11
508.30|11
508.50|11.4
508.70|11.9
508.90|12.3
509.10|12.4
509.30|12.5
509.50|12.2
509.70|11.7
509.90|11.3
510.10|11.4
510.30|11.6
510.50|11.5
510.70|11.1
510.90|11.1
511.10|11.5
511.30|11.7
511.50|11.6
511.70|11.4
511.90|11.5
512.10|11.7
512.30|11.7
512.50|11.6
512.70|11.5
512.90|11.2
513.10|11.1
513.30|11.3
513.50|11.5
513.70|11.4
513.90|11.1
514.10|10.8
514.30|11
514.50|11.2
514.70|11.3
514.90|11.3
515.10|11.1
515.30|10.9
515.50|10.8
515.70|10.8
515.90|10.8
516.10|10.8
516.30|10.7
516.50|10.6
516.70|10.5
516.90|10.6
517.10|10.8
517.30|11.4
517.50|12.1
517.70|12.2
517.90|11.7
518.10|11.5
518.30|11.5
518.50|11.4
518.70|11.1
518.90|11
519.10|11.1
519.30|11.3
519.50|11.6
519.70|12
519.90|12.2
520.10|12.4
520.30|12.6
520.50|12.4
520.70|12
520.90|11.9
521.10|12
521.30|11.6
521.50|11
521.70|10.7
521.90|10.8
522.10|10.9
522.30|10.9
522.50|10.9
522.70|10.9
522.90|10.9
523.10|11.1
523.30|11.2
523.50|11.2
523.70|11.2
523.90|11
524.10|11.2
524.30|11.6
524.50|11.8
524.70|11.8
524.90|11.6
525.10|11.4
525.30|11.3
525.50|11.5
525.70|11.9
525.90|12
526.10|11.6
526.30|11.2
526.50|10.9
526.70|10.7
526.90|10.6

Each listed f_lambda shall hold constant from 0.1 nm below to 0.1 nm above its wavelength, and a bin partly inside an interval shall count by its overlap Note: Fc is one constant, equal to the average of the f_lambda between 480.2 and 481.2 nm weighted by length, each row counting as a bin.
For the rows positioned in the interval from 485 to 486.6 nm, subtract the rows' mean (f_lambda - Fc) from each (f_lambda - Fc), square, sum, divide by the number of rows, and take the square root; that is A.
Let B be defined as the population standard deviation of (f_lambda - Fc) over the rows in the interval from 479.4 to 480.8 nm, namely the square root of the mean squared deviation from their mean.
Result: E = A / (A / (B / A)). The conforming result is 0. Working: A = 2.36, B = 0.17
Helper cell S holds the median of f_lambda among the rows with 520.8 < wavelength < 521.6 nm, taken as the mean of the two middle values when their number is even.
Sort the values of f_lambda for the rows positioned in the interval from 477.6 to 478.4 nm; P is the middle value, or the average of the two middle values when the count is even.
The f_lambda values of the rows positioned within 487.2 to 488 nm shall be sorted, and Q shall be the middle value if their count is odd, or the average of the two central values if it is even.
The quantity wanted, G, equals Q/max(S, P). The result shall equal 0.90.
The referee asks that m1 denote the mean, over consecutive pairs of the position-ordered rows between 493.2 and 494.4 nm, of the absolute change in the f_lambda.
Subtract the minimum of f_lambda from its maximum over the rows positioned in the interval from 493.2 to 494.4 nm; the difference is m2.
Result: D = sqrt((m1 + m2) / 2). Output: 0.50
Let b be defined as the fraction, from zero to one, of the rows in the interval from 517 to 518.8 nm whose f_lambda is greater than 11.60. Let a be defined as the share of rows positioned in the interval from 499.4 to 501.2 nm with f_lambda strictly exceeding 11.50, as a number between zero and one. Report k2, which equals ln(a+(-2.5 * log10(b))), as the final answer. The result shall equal 0.8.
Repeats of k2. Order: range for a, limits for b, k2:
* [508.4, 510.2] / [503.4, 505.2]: 1.1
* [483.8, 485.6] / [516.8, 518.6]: 0.3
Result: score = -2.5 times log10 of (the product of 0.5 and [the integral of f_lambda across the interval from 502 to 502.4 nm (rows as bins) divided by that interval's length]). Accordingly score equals -1.86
